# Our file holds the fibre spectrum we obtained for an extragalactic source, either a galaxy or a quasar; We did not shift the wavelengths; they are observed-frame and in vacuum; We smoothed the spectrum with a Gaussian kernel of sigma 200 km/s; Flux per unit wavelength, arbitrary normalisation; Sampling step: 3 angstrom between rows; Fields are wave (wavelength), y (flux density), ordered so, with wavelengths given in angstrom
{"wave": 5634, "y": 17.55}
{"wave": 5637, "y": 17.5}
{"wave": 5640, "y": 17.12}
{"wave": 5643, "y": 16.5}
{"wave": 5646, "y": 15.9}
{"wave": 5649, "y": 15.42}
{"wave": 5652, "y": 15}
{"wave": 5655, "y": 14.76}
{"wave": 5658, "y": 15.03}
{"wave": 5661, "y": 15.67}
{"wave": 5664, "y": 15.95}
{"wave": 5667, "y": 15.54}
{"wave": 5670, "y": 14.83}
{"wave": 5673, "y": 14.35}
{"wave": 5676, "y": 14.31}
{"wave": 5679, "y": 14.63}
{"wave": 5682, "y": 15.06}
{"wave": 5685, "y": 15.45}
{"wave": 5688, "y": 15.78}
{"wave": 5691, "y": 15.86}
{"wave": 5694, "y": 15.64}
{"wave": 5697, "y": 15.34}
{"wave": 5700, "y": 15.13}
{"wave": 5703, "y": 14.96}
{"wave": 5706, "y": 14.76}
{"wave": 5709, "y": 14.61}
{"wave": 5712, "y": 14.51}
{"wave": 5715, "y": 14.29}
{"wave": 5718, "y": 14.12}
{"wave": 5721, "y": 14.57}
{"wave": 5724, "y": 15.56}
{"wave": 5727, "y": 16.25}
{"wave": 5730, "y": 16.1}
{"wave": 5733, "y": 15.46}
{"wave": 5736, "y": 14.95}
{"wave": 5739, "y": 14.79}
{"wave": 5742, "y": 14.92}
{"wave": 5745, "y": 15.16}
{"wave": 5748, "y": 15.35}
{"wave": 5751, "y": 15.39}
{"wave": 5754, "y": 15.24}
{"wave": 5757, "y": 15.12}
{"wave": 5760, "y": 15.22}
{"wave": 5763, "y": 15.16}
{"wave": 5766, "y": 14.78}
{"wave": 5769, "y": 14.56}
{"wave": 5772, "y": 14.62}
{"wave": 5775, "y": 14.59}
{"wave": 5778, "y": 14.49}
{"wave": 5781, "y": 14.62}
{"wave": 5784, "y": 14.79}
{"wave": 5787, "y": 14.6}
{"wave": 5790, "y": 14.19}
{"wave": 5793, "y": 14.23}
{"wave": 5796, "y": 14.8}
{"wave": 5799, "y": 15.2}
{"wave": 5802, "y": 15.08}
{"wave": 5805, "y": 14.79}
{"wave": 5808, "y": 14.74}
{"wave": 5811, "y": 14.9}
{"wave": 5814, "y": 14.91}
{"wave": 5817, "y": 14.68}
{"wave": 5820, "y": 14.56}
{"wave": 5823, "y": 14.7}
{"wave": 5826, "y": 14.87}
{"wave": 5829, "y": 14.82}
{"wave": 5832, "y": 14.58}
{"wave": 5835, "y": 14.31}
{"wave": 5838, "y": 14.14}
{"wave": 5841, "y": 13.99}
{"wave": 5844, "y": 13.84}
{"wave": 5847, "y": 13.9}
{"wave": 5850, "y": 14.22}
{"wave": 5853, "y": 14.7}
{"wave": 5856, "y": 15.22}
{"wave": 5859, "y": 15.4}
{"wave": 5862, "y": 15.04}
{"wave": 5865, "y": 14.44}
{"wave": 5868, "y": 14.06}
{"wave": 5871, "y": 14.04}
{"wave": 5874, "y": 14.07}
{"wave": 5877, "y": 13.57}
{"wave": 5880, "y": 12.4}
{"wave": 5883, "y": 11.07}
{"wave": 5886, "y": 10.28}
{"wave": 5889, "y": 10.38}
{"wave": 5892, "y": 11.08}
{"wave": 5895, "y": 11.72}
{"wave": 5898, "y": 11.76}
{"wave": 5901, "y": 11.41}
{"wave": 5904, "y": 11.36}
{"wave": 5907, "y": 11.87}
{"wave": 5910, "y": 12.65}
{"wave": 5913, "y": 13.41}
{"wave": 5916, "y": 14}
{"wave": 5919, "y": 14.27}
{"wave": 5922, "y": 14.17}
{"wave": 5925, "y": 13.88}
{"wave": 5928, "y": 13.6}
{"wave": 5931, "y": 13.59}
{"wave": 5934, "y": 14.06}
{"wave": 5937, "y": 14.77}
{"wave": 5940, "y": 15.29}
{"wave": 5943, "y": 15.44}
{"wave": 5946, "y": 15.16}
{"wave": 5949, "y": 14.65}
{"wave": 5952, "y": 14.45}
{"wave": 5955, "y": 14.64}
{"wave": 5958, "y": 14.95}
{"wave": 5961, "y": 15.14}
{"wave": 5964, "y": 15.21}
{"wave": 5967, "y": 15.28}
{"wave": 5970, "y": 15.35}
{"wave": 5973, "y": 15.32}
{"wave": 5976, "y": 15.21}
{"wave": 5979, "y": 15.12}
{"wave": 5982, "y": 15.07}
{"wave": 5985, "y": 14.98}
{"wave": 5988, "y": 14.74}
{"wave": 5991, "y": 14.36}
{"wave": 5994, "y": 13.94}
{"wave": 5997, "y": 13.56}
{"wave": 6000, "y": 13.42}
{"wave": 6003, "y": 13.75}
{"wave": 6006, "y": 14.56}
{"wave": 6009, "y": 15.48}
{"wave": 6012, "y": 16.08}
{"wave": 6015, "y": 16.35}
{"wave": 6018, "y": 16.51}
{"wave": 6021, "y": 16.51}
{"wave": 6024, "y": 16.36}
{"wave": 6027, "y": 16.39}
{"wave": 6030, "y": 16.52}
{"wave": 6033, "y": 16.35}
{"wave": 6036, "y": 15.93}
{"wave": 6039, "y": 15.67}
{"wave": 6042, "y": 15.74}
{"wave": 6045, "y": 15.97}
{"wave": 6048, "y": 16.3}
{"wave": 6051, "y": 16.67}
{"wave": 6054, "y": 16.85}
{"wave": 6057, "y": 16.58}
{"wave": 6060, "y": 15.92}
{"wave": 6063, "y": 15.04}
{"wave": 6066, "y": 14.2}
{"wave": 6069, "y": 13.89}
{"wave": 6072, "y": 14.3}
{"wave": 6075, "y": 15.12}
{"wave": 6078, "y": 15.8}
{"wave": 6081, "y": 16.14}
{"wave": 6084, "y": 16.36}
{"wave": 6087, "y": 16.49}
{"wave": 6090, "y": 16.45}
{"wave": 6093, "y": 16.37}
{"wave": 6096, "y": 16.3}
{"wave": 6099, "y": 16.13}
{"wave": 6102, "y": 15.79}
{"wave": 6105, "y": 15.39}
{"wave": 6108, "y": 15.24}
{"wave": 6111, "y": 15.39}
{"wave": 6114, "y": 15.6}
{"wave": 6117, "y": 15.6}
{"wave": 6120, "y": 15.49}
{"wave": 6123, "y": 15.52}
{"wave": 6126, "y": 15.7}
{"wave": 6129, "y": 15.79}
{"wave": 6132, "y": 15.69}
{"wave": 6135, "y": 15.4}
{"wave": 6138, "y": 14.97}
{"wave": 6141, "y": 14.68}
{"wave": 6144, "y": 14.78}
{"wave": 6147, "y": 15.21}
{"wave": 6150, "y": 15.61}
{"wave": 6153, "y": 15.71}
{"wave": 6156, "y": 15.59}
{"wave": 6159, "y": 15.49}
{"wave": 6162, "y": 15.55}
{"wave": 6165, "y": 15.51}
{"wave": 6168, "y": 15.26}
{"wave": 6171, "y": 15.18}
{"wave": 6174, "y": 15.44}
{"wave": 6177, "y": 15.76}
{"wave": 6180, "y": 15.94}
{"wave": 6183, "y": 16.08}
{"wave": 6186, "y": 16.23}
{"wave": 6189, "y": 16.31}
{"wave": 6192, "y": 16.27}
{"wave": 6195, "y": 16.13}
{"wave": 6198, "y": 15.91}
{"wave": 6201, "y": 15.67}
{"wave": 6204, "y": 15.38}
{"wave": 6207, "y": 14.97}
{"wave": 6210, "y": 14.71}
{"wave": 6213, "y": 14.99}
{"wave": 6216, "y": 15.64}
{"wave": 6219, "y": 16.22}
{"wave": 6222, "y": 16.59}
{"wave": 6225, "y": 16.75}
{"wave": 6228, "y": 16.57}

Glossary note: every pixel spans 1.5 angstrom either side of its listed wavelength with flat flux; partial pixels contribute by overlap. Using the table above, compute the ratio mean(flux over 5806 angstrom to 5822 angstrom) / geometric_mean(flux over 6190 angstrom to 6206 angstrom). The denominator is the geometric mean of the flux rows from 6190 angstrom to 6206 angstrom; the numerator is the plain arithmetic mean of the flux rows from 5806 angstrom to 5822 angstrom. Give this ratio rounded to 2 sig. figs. 0.93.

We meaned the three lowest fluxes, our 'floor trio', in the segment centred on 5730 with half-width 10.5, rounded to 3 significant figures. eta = 14.8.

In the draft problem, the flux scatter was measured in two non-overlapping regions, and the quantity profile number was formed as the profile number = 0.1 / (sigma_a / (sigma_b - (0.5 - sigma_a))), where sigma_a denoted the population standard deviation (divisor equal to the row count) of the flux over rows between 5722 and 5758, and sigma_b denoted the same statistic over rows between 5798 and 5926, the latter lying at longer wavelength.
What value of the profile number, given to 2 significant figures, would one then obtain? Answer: 0.32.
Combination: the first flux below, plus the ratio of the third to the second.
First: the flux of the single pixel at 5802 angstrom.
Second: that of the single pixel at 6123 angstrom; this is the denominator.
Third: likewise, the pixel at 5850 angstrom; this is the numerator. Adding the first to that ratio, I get 16.0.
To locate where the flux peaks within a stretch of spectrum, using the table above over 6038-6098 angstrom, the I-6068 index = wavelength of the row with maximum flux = 6054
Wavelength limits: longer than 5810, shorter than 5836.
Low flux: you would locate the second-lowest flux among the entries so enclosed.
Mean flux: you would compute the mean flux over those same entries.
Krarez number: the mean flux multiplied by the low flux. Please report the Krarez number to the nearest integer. 214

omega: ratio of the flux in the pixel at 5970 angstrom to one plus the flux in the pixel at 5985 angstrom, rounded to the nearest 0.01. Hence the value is 0.96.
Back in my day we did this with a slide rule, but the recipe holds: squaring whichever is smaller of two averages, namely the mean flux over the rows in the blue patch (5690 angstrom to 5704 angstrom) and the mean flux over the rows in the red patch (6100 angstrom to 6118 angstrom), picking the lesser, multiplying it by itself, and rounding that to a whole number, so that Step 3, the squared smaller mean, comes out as 237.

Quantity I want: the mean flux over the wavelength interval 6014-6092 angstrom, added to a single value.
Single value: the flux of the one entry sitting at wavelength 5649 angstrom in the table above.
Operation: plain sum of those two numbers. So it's 31.4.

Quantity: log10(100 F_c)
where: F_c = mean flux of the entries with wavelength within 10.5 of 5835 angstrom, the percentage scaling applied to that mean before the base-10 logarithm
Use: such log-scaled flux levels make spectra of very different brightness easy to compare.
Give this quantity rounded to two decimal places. 3.16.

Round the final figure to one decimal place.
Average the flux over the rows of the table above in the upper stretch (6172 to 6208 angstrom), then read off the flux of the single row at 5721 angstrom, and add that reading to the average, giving 30.4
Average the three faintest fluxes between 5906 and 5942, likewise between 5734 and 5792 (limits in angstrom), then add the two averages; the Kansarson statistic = 27.1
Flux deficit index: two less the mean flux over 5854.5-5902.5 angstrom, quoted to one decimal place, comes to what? -10.9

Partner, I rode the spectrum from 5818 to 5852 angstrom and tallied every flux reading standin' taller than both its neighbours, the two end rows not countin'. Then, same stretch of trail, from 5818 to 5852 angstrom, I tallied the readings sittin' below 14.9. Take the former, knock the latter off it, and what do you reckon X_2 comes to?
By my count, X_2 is -10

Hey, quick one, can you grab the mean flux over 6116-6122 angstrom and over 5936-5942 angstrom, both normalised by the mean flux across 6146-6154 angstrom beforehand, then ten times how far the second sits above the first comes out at -0.3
